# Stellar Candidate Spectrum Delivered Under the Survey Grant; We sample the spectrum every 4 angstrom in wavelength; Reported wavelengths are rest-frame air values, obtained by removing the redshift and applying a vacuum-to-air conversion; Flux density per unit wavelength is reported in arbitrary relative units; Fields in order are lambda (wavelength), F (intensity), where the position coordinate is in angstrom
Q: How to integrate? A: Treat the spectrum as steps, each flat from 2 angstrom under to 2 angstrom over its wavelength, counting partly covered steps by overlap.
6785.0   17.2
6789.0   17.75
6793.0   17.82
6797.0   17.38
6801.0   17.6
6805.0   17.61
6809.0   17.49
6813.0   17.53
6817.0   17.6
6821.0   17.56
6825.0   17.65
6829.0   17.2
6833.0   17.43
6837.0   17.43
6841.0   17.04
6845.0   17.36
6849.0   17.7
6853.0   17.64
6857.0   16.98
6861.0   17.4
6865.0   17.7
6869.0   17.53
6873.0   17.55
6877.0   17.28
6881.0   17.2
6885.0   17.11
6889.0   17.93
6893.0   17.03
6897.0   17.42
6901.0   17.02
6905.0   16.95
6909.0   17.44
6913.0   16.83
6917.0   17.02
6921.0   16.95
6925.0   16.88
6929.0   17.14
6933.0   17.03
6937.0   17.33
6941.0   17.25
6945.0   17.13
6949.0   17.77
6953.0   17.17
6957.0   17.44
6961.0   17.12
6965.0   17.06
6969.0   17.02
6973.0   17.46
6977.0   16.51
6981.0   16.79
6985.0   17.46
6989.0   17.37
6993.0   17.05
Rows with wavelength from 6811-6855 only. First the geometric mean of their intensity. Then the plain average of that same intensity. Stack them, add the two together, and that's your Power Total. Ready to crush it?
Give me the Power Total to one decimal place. 34.9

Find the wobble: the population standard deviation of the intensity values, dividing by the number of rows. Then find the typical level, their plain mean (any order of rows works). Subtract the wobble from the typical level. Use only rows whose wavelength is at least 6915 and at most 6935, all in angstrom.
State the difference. 16.9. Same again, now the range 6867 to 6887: 17.2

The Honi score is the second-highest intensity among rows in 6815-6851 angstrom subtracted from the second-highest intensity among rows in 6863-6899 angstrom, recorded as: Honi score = 0.05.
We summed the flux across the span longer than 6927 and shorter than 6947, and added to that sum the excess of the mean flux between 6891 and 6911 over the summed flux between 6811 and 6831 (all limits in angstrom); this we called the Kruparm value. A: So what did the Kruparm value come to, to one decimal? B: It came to 15.5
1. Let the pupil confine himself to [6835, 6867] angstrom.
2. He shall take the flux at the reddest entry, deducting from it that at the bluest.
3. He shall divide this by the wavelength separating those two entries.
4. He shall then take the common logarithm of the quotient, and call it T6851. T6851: -2.02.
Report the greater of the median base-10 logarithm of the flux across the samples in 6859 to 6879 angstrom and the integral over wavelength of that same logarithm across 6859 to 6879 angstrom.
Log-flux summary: 24.9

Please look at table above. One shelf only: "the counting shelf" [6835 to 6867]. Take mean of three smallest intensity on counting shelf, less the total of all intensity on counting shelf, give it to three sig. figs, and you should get -122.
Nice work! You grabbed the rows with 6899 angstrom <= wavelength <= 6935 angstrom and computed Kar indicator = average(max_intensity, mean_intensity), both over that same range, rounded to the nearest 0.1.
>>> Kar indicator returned 17.2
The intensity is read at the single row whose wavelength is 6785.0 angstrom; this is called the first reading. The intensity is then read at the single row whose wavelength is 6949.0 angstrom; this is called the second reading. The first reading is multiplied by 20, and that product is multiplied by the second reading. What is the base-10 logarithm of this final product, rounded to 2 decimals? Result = 3.79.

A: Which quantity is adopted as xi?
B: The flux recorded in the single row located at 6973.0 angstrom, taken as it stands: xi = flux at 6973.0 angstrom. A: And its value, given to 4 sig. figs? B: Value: 17.46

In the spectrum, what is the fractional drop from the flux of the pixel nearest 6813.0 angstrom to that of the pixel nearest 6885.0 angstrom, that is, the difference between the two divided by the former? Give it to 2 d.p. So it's 0.02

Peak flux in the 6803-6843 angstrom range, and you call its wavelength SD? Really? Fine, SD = 6825.0 angstrom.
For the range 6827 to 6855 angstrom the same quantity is 6849.0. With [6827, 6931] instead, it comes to 6889.0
